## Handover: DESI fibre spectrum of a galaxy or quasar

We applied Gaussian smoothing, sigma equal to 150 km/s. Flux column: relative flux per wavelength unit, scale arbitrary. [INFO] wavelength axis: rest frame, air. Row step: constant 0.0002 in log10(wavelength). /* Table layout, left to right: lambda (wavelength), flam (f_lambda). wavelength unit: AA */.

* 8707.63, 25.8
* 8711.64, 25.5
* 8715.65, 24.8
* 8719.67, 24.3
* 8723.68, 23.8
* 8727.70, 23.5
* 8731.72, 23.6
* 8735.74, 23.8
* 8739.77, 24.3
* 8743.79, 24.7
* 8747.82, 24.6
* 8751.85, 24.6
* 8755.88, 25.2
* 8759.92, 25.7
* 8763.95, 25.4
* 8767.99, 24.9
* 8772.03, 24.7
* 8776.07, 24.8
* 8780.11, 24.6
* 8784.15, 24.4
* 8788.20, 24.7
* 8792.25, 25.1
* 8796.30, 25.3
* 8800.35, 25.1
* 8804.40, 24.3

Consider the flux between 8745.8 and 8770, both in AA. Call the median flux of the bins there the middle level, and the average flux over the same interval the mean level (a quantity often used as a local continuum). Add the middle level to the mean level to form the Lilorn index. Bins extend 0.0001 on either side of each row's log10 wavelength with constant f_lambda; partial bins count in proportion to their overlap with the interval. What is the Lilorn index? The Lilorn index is 50.1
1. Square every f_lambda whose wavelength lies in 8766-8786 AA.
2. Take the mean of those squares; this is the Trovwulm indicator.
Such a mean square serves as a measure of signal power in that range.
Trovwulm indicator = 609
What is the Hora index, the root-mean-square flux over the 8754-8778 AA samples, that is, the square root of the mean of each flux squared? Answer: 25.1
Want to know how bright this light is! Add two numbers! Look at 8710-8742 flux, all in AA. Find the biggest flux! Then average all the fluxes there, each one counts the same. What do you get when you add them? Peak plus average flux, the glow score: 49.7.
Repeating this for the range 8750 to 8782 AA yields 50.7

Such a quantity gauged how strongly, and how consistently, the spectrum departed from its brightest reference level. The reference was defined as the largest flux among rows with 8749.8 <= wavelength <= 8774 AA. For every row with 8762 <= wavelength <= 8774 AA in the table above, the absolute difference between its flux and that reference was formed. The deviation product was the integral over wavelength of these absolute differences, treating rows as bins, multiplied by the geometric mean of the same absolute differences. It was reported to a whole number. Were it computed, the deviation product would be 5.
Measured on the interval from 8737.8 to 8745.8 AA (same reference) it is 11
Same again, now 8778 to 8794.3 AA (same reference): 16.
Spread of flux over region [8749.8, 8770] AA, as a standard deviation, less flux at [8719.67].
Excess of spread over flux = -23.9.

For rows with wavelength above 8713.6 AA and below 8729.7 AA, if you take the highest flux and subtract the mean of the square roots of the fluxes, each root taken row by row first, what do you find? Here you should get 19.9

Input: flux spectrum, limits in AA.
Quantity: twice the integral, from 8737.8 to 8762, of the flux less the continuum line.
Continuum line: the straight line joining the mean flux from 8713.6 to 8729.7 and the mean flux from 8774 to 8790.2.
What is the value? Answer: 24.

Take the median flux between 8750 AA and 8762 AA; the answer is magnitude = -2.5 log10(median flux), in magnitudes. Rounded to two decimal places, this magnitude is -3.50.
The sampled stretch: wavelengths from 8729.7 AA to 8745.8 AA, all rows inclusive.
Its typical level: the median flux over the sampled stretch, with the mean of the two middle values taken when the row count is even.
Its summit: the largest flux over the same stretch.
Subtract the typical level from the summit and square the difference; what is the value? 0.4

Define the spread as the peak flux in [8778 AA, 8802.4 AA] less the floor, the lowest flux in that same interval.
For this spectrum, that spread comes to 0.90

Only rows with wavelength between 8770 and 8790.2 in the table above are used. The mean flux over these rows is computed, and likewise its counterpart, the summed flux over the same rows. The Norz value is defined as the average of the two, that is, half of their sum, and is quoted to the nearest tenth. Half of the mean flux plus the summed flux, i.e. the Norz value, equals 73.9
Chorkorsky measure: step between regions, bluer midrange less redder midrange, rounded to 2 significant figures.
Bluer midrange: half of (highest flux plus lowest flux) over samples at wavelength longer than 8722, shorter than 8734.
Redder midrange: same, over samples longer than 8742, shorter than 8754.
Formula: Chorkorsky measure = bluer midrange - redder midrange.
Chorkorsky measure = -1.0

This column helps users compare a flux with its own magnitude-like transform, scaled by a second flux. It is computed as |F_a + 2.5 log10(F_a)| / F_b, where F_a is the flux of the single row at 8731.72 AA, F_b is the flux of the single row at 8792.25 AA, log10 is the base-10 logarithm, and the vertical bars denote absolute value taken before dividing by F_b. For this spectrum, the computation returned 1.08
